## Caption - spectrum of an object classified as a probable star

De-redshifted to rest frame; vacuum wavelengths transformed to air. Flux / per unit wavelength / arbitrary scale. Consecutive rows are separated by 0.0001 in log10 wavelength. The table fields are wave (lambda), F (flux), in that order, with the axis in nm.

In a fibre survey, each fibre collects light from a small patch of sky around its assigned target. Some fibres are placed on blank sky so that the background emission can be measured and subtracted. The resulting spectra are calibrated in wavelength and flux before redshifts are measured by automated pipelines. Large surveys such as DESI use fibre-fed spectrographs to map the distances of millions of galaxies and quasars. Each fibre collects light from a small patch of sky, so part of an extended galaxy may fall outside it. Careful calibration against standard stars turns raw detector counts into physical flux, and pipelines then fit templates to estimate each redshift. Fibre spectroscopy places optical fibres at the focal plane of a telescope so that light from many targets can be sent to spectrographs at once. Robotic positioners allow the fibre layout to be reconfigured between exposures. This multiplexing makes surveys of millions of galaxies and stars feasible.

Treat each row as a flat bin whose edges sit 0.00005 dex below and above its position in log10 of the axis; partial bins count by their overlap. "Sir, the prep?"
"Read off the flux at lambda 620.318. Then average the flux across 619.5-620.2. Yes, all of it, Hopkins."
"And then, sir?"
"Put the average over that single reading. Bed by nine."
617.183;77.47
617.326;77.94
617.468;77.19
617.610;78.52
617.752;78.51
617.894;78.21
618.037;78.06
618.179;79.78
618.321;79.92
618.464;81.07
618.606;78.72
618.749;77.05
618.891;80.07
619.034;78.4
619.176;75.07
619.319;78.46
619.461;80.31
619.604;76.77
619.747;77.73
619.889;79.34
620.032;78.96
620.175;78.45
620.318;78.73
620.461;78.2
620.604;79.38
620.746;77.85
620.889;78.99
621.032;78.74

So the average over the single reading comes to 0.994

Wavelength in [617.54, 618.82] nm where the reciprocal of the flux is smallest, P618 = 618.464 nm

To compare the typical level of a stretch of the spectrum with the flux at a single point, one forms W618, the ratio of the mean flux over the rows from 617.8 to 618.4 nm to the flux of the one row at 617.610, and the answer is 1.01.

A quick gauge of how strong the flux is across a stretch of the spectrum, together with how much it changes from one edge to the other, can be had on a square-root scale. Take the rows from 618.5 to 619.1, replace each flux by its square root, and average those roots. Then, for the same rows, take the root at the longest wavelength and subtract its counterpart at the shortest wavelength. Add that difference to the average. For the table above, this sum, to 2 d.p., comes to 8.85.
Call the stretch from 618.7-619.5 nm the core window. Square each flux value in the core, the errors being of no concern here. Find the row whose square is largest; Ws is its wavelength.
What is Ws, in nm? 619.461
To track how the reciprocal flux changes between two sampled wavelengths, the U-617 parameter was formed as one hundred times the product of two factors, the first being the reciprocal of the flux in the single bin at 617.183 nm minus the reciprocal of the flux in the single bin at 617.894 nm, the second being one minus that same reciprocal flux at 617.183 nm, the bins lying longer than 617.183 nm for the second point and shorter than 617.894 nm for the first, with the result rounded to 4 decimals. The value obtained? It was 0.0121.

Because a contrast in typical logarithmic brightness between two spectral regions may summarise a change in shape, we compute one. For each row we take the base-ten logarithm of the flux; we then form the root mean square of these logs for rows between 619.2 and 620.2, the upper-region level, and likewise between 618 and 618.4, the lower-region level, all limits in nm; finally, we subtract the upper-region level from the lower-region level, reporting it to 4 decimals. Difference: 0.0037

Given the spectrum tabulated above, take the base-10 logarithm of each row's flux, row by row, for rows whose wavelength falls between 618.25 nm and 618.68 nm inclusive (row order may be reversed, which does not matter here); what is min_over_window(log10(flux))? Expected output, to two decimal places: 1.90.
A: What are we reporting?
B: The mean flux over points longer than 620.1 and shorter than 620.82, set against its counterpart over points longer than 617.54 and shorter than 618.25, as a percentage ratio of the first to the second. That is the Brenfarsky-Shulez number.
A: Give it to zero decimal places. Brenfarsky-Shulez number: 100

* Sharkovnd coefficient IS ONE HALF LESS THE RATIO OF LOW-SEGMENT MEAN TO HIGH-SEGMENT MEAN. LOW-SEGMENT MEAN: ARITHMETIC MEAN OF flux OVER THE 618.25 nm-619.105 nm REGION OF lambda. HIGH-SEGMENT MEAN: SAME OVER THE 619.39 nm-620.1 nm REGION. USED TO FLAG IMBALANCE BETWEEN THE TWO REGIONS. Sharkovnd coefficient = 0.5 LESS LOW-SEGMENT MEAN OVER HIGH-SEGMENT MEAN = -0.507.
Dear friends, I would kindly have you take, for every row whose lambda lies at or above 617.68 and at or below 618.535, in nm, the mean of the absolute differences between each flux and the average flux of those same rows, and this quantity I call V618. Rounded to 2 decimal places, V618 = 1.00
